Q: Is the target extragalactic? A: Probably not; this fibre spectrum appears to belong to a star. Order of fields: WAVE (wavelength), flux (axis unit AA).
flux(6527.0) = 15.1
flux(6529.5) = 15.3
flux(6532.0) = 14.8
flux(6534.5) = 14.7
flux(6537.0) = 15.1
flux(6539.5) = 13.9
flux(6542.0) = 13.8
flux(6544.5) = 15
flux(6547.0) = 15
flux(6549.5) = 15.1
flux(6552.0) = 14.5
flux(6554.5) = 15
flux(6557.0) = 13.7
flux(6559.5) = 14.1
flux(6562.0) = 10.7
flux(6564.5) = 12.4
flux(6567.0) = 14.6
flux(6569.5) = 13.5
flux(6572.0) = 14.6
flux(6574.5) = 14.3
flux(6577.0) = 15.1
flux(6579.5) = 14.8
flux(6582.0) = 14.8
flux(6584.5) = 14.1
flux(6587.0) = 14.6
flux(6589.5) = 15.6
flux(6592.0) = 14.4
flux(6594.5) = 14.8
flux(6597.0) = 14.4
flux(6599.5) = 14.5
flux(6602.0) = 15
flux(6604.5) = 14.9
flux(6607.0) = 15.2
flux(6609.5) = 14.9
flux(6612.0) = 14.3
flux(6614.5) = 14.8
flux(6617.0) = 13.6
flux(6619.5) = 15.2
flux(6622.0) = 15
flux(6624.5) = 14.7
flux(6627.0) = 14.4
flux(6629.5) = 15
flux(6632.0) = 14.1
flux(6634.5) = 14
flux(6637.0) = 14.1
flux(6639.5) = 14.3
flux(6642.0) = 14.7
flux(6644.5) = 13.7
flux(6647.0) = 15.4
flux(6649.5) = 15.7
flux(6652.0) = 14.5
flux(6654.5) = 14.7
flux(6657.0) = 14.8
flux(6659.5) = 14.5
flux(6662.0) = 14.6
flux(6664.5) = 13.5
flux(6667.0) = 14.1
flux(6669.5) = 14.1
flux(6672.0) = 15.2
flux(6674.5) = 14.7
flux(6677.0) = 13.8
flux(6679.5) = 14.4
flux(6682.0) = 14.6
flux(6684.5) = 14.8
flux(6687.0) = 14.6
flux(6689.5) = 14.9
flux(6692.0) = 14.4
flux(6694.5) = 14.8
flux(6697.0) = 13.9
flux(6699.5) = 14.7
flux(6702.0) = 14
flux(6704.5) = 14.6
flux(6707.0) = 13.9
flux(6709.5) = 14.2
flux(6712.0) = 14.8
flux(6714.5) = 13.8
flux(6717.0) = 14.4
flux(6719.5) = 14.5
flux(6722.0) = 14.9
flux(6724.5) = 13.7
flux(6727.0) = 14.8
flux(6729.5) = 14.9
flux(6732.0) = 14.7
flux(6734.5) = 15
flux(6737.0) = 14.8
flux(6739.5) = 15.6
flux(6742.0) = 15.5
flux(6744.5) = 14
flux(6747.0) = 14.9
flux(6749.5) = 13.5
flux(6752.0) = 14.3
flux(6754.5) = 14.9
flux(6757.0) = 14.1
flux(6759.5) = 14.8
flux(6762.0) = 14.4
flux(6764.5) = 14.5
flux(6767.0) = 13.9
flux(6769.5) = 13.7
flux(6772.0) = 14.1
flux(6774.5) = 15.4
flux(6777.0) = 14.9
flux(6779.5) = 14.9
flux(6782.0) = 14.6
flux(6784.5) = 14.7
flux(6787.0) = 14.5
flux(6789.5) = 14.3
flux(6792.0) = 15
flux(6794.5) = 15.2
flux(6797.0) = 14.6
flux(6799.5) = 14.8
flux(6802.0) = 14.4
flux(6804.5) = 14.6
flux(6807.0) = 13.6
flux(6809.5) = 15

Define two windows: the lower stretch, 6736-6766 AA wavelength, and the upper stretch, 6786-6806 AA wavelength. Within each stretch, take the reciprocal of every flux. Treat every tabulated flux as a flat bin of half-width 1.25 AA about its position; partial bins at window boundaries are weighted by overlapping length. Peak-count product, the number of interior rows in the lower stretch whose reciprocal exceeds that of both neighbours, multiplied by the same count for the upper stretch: 12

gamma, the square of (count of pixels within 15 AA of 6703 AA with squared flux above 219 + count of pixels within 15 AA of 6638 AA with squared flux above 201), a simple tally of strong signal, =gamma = 121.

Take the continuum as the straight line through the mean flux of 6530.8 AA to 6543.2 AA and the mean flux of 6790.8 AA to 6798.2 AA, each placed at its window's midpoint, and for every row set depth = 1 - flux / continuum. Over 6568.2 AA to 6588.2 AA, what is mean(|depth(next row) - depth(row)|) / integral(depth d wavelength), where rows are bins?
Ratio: 0.43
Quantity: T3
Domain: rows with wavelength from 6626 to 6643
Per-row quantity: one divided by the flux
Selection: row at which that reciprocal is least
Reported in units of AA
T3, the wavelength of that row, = 6629.5 AA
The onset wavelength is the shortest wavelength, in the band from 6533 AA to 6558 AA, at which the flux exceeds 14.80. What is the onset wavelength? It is 6537.0 AA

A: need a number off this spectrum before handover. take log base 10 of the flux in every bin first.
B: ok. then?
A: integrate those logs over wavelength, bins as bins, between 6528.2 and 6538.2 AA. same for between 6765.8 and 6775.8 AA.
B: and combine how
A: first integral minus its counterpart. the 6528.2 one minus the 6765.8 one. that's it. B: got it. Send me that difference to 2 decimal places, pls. 0.21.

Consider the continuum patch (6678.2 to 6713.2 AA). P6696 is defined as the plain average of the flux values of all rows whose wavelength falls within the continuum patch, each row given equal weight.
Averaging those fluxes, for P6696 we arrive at 14.5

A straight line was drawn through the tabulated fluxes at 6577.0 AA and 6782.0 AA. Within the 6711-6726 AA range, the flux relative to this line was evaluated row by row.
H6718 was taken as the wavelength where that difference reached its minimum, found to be 6724.5 AA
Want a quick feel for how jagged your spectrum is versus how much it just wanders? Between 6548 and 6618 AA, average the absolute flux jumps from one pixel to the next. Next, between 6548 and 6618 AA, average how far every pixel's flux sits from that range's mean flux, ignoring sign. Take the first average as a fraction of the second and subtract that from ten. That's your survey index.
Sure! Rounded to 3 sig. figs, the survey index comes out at 8.71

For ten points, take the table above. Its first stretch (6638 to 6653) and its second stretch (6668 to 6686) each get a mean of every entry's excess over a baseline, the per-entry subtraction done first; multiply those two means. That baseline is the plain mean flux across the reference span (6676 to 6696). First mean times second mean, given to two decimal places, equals 0.00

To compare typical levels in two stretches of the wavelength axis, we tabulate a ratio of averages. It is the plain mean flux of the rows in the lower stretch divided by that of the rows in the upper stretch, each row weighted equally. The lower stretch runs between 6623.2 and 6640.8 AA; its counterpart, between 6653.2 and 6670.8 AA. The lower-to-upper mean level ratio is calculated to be 1.00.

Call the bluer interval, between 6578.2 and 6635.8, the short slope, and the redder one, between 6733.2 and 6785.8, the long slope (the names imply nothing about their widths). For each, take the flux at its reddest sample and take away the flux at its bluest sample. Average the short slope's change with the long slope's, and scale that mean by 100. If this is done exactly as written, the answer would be -55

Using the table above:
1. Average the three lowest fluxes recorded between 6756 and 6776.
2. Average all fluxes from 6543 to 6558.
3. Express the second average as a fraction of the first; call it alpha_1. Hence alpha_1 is 1.06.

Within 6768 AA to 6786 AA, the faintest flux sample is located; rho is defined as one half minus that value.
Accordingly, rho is -13.2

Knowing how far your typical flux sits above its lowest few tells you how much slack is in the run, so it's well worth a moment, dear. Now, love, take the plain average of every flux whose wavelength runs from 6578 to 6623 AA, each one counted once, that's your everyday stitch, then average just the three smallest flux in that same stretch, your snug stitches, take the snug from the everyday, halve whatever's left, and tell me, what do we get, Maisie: 0.36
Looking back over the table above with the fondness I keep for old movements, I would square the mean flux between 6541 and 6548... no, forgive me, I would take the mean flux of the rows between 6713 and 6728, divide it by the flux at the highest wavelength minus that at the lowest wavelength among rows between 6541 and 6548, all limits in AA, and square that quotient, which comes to 143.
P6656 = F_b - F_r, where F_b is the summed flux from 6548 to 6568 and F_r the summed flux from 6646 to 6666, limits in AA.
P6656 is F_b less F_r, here -8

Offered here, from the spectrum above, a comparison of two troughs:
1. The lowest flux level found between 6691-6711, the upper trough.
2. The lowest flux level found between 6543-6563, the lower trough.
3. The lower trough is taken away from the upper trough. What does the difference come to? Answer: 3.2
